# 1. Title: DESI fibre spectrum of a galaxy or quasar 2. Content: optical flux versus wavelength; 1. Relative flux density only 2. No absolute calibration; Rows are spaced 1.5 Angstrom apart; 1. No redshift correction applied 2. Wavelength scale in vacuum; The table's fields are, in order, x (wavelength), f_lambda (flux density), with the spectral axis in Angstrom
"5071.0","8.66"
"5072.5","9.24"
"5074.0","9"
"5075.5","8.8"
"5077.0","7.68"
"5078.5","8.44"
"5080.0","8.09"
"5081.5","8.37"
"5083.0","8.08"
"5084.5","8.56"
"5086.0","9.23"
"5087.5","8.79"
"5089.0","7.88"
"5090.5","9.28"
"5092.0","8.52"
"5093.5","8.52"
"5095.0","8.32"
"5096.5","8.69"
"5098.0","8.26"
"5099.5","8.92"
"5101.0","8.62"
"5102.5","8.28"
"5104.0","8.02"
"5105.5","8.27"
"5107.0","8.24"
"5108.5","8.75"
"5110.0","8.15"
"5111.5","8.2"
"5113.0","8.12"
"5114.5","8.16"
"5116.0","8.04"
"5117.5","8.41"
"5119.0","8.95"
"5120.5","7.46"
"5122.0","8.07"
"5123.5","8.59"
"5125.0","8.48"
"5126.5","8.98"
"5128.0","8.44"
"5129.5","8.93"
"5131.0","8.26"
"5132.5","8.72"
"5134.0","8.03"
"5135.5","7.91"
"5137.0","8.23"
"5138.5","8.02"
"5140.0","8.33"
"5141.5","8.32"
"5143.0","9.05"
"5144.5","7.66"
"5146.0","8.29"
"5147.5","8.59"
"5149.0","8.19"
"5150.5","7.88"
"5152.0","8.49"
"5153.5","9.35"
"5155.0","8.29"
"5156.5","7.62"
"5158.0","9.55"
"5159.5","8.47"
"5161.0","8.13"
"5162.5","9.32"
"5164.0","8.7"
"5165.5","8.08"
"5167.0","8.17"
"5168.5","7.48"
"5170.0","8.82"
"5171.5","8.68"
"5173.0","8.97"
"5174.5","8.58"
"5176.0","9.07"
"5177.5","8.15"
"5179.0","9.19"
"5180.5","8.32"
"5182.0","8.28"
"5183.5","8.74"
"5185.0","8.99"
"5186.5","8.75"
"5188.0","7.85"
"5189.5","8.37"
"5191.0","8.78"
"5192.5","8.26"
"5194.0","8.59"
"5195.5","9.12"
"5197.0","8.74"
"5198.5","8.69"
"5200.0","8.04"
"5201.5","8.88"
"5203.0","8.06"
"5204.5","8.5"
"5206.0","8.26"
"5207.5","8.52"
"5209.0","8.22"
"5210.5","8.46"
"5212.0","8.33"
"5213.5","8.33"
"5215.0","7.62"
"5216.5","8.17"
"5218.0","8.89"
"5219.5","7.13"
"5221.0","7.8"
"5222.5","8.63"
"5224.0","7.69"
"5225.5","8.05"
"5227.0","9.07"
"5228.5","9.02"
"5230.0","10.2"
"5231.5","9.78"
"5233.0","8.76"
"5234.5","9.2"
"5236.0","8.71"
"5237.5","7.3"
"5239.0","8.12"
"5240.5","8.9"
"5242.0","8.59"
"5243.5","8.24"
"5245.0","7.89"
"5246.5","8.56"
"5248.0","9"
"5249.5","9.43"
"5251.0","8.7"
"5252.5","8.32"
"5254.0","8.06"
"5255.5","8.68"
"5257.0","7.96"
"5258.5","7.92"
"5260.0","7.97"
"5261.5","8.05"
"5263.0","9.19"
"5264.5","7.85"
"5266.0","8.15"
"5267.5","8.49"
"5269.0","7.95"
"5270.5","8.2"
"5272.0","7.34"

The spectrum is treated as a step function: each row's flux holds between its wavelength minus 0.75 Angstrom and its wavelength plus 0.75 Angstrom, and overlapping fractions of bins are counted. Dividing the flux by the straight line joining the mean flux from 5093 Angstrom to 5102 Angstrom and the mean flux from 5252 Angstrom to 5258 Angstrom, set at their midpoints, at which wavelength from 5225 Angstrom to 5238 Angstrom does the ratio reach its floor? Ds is 5237.5 Angstrom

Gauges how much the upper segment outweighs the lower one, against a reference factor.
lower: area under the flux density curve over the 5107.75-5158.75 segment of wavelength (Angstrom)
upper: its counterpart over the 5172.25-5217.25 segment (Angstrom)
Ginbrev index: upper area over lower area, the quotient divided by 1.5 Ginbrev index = 0.6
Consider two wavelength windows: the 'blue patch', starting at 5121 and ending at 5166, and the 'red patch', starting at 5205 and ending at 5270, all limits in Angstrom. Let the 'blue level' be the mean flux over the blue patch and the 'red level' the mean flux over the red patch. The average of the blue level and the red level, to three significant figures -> 8.43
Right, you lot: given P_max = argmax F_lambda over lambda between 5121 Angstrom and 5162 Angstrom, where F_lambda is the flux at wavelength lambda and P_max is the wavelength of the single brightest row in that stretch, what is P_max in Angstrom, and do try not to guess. 5158.0 Angstrom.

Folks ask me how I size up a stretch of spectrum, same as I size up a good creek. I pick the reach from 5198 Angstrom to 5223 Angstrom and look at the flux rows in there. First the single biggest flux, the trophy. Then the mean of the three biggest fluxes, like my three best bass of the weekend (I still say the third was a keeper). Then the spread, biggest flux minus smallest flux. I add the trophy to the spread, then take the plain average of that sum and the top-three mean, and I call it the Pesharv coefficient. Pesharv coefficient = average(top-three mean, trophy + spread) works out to 9.7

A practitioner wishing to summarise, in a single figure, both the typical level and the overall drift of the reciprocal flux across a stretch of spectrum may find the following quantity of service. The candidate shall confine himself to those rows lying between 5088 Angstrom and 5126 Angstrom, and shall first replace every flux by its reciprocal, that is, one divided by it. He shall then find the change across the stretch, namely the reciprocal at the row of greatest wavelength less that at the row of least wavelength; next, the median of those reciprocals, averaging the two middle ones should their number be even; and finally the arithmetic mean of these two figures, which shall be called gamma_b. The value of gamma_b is 0.0559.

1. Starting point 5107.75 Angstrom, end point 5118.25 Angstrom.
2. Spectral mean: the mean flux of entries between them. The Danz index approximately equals 8.3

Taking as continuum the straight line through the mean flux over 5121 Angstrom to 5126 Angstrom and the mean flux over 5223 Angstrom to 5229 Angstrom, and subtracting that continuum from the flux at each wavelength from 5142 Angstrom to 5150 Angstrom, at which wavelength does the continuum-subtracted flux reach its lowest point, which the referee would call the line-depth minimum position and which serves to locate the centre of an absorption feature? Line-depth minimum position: 5144.5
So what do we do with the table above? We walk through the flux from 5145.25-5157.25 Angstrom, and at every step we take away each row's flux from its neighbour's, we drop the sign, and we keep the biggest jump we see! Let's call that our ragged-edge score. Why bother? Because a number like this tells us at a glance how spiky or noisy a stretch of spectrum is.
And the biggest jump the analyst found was 1.06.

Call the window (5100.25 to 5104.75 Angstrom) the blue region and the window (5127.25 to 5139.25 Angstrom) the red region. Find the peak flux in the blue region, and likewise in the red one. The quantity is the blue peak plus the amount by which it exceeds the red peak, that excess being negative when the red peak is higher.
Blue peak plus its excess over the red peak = 8.3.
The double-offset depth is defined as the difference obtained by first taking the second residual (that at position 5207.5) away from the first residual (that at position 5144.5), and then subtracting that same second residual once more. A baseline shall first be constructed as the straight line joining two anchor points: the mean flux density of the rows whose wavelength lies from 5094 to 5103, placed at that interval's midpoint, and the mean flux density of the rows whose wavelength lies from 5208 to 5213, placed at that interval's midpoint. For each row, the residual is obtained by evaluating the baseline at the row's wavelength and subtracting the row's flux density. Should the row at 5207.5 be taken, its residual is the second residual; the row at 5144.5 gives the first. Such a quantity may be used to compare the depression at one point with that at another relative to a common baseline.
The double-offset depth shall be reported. 1.1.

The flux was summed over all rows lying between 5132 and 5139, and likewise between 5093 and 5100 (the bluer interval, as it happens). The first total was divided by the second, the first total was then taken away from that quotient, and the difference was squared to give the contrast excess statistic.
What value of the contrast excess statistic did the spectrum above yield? 1596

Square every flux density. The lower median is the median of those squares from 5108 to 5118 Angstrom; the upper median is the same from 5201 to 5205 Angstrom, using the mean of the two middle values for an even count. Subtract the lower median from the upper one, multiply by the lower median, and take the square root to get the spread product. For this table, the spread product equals 19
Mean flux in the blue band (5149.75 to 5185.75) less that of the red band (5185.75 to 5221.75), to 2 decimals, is 0.21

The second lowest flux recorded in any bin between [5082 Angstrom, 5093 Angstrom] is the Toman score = 8.08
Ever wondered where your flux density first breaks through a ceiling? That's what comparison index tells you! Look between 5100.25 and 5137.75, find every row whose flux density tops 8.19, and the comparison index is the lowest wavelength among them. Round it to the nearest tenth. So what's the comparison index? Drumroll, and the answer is 5101.0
